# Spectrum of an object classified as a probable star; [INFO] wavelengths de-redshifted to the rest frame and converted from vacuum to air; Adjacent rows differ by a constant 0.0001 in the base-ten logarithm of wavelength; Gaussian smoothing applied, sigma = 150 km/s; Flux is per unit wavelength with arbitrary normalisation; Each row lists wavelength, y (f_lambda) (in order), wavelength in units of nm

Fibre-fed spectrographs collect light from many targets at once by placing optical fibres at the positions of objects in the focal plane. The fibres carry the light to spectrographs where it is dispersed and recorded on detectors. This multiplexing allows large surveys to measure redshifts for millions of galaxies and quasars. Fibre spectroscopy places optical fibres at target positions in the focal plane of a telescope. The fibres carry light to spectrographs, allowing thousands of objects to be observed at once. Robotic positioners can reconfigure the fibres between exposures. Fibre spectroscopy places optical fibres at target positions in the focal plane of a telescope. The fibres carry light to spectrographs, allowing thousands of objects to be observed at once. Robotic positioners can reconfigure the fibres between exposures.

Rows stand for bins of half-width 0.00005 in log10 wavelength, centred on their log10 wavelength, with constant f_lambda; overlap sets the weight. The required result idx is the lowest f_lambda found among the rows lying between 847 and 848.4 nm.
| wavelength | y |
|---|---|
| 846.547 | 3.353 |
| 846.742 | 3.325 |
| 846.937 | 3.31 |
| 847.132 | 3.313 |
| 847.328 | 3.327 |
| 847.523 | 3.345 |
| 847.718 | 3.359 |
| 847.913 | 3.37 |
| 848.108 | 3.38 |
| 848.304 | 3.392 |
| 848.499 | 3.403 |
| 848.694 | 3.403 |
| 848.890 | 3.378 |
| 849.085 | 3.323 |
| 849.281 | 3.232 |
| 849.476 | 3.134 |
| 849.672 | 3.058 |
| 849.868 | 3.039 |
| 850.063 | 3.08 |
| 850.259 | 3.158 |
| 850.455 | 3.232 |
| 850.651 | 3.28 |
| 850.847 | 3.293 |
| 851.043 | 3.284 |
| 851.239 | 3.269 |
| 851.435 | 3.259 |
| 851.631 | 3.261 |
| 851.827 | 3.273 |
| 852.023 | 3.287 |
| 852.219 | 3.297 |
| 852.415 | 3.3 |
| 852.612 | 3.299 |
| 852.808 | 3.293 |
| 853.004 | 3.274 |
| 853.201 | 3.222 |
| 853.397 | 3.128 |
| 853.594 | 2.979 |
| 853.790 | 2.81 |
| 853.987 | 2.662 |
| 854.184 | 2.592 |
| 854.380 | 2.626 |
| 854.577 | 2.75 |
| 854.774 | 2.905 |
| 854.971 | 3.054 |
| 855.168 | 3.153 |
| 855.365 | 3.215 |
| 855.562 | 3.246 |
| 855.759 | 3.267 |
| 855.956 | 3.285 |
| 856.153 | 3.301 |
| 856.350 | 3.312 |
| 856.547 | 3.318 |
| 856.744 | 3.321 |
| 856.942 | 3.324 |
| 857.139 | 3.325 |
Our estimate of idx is 3.313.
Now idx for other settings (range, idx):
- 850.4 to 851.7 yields 3.232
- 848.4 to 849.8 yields 3.058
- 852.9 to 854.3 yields 2.592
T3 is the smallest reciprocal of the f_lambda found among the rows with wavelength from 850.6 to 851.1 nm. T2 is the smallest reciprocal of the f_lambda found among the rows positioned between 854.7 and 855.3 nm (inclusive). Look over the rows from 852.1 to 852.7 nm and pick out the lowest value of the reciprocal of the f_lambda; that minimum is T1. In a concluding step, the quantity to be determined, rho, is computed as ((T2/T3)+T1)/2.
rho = 0.674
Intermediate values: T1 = 0.3030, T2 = 0.317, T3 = 0.304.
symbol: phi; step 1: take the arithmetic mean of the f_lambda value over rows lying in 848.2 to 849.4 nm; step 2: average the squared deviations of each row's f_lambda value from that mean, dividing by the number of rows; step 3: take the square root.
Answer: 0.06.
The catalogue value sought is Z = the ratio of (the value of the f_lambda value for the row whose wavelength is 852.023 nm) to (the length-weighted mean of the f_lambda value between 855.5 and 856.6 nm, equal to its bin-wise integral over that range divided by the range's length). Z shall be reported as 1.00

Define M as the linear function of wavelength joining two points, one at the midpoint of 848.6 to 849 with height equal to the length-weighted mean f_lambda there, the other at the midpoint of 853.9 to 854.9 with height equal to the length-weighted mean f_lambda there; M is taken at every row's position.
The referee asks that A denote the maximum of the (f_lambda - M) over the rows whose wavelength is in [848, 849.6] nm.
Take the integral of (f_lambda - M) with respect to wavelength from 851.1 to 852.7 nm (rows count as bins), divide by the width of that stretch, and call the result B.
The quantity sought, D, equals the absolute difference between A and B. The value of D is 0.26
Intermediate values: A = 0.003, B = 0.26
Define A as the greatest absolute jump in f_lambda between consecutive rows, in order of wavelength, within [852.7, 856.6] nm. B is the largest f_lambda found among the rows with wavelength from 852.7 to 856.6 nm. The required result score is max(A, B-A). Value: 3.15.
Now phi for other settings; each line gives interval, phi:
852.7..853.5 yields 0.06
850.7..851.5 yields 0.01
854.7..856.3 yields 0.13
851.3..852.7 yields 0.02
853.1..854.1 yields 0.20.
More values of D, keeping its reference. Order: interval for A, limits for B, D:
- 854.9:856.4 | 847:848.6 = 0.98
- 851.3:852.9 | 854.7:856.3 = 0.22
